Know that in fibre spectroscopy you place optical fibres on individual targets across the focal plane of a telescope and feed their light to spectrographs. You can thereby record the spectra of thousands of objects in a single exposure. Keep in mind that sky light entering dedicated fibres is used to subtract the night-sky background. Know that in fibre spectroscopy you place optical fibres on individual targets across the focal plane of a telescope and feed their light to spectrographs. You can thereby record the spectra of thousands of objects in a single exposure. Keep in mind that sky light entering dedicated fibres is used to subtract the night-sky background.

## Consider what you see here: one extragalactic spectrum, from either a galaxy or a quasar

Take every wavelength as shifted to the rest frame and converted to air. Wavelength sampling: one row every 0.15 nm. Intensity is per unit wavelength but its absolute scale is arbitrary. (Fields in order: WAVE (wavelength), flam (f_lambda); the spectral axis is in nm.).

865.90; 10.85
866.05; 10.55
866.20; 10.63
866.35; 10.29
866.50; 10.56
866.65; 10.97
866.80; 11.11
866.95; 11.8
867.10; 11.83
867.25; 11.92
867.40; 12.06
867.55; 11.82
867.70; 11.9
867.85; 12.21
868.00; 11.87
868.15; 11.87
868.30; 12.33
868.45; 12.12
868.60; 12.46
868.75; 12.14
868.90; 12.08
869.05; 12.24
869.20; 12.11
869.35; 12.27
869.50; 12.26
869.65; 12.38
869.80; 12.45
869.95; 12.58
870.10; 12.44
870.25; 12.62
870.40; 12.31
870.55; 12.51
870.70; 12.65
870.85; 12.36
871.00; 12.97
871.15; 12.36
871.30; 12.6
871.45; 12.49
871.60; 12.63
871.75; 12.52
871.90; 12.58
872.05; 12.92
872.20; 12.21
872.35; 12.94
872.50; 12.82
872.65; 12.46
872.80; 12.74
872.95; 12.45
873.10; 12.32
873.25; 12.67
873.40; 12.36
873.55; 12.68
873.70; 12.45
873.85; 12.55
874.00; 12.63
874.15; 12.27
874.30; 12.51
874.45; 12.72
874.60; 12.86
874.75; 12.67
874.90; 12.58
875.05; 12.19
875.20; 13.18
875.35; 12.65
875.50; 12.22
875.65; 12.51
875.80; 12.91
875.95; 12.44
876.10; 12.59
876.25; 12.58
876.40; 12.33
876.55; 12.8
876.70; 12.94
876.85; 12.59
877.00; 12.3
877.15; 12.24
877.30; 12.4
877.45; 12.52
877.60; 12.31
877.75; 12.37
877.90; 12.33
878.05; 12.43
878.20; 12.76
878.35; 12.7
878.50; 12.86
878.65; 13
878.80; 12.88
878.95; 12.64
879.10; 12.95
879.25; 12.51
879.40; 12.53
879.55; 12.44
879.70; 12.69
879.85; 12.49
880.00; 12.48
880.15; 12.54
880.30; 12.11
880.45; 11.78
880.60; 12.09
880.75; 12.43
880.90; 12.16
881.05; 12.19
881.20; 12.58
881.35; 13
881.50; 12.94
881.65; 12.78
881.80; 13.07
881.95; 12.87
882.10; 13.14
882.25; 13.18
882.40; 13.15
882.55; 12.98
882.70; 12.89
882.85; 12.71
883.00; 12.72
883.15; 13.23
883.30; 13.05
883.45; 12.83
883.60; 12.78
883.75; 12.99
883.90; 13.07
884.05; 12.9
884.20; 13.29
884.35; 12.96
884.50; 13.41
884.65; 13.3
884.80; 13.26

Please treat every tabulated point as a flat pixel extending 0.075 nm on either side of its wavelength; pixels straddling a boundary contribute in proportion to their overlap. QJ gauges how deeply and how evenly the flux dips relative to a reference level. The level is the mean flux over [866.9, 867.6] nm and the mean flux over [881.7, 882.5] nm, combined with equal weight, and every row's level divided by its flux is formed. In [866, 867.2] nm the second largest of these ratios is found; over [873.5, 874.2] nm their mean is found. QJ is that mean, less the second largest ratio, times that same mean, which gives -0.19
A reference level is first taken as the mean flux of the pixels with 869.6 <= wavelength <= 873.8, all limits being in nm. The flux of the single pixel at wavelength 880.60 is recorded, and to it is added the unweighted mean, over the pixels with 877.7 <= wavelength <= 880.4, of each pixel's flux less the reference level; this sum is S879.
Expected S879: 12.13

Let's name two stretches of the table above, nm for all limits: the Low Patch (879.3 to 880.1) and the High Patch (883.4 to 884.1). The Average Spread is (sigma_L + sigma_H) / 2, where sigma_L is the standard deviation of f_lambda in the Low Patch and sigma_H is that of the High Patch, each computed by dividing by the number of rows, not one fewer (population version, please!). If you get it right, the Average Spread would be 0.096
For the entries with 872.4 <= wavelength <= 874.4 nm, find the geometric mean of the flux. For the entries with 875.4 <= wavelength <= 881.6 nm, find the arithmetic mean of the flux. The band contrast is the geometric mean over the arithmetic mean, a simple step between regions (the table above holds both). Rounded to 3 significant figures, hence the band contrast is 1.00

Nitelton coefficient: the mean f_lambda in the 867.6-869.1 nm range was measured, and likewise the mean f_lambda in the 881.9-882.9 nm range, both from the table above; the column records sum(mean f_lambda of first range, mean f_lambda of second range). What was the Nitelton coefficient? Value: 25.11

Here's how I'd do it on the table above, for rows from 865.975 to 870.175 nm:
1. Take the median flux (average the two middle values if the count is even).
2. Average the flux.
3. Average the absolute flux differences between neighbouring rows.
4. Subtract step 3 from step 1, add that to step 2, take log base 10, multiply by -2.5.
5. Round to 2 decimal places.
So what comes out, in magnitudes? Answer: -3.44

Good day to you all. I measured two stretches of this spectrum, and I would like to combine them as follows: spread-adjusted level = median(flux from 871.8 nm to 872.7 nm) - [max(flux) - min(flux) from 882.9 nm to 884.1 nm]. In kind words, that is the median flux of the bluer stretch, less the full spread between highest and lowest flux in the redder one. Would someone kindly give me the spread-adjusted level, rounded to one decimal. 12.2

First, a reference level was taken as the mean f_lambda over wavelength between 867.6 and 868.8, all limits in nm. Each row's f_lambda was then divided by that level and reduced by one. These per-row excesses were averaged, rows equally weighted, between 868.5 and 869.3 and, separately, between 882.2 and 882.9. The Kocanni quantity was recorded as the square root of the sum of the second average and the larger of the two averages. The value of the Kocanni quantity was 0.38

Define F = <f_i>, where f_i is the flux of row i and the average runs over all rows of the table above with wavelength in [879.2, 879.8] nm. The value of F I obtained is 12.5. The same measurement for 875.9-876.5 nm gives 12.5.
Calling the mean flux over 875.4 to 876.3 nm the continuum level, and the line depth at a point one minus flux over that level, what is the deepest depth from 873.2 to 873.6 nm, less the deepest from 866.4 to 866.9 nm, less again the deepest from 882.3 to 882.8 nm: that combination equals -0.12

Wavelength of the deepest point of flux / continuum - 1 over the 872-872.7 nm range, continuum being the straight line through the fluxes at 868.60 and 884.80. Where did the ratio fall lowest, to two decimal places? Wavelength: 872.20 nm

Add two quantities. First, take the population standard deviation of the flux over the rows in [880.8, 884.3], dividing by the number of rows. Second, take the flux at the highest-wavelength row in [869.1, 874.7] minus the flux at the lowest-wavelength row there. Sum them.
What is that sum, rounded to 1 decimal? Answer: 1.0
